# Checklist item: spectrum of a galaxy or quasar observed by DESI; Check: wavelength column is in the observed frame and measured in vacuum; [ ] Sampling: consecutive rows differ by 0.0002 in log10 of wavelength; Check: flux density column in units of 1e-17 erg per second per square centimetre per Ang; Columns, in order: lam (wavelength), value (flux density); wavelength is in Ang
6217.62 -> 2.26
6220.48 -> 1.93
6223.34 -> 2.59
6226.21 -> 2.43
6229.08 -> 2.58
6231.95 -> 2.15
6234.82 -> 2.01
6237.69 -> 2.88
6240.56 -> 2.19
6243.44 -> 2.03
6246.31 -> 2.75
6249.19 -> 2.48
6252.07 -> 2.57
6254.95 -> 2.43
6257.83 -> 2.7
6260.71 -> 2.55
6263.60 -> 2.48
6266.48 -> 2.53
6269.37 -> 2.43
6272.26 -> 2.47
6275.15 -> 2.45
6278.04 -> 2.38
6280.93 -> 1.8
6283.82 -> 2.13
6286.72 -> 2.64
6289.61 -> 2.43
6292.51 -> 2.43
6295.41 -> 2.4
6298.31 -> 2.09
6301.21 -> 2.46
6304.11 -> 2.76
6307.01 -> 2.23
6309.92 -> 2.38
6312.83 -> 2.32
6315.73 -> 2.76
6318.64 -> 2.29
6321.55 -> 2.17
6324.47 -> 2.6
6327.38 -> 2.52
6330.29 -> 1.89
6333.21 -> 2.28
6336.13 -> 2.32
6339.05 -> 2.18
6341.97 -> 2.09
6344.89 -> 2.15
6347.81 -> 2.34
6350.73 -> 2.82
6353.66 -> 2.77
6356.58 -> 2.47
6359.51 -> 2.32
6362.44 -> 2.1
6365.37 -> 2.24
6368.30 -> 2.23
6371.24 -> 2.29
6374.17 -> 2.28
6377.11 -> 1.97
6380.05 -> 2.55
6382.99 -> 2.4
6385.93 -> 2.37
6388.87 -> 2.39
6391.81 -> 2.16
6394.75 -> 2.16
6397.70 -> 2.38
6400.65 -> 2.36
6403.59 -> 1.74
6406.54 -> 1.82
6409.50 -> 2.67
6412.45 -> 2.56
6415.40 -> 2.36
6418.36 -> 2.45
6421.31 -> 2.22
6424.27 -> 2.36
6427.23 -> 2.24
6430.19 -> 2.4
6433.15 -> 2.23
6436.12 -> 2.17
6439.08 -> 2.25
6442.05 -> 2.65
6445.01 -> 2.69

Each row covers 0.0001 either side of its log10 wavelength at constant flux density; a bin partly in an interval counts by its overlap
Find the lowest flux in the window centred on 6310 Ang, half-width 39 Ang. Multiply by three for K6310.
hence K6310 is 5.4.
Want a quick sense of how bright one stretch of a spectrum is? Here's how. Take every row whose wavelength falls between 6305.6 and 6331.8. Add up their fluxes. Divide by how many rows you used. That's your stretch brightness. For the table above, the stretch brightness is 2.35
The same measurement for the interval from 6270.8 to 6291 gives 2.33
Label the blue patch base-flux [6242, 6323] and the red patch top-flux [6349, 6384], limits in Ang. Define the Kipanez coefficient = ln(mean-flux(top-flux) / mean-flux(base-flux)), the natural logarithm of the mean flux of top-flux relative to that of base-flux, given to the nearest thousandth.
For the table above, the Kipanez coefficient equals -0.018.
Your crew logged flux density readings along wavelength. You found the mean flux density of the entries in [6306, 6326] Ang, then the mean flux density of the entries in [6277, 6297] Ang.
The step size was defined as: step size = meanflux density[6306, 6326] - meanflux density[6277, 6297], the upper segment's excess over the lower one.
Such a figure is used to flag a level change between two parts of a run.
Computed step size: 0.08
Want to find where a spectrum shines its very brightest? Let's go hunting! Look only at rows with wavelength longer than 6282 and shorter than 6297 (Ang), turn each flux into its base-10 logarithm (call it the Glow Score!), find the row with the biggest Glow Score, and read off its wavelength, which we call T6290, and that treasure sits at 6286.72 Ang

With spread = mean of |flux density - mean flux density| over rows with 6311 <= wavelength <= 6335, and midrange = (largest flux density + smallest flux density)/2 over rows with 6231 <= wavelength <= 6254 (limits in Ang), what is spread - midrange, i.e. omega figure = -2.24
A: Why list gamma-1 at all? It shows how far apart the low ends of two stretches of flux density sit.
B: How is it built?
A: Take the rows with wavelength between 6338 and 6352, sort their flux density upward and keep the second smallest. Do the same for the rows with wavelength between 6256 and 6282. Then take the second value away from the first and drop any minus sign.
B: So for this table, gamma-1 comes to 0.23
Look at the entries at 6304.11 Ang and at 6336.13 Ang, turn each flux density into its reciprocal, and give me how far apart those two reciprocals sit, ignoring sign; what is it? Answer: 0.07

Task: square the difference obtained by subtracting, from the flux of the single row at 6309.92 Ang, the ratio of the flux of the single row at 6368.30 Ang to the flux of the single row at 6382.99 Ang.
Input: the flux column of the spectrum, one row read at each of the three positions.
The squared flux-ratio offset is 2.10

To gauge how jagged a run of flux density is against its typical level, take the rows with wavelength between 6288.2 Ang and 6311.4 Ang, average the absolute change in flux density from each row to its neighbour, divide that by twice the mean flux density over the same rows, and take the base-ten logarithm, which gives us -1.30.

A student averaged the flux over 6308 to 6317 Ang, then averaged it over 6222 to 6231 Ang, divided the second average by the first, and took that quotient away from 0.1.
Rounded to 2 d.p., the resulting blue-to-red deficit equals -0.92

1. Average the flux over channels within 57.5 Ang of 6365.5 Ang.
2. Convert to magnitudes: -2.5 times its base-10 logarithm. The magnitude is -0.912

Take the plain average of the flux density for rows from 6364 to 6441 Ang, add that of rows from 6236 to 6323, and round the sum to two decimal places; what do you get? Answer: 4.70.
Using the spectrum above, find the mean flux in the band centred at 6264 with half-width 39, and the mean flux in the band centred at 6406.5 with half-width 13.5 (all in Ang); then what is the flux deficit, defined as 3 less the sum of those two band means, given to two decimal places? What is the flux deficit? -1.68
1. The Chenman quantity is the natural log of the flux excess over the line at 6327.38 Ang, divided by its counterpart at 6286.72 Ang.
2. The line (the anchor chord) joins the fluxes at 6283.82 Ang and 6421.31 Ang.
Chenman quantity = -0.3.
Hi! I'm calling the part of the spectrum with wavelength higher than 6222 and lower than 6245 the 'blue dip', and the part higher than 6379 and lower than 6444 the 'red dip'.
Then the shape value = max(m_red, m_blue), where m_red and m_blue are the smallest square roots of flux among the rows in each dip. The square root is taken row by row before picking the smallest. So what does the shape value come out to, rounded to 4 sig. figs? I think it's 1.418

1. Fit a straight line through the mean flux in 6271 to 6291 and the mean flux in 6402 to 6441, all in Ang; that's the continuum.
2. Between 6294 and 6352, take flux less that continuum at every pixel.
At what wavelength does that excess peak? 6350.73 Ang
